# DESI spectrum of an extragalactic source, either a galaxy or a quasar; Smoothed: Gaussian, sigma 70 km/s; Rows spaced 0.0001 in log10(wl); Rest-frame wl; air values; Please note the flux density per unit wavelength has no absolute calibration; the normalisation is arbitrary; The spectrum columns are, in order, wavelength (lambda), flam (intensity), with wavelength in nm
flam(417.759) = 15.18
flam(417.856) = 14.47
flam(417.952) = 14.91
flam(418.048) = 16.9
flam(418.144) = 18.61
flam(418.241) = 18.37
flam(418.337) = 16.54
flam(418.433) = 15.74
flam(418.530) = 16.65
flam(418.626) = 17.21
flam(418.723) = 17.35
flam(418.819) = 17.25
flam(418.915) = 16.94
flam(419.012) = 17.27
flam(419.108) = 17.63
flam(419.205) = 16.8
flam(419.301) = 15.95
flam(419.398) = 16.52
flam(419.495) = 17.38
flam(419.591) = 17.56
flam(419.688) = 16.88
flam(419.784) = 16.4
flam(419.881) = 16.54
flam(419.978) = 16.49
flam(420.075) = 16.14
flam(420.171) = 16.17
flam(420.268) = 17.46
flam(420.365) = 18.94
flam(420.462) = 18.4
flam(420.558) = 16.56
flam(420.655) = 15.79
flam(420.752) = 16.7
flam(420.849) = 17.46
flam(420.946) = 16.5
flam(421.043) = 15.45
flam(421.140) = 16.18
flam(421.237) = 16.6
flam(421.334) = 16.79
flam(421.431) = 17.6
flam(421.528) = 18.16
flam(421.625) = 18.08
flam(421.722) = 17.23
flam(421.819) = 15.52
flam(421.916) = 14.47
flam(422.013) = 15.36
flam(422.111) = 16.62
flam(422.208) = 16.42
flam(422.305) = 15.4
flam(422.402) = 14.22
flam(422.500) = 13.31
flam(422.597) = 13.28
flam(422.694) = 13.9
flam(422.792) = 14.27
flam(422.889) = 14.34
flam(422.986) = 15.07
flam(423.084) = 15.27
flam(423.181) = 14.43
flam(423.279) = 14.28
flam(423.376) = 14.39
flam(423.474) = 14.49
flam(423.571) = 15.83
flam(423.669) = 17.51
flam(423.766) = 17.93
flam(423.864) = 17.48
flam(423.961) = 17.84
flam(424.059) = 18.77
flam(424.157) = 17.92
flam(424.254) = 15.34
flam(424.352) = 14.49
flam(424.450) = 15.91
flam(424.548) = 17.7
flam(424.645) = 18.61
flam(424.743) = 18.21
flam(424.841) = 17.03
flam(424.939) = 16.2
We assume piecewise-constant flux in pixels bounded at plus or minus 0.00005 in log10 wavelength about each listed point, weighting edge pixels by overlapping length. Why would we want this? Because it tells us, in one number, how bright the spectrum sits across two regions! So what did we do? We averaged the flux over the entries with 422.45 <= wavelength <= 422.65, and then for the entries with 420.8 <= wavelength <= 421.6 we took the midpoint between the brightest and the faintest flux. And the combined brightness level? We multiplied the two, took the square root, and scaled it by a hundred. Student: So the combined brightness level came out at 1495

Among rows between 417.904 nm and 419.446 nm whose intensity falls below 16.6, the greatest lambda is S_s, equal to 419.398 nm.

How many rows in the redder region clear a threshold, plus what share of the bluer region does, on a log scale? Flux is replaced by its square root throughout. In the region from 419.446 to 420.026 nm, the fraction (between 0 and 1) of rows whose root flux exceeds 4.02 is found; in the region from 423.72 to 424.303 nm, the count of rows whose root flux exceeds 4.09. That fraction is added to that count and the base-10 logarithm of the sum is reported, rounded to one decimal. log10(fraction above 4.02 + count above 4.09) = 0.8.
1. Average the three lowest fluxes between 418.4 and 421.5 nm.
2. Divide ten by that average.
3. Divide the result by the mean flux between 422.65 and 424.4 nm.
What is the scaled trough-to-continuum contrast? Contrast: 0.0405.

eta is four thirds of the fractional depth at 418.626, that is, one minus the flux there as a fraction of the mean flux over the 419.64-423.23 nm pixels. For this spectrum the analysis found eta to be -0.10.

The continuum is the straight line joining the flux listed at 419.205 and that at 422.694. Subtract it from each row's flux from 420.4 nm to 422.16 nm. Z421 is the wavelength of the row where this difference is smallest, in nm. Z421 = 421.916 nm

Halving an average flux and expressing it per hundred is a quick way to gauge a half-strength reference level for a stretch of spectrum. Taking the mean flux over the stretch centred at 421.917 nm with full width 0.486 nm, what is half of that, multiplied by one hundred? 792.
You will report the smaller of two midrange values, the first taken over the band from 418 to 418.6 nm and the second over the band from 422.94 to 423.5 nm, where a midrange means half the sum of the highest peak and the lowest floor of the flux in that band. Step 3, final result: 14.8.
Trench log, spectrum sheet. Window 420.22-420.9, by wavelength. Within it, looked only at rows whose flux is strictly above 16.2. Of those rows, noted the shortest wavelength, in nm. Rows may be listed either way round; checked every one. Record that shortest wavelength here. 420.268 nm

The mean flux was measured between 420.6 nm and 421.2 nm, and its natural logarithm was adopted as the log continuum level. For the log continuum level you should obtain 2.79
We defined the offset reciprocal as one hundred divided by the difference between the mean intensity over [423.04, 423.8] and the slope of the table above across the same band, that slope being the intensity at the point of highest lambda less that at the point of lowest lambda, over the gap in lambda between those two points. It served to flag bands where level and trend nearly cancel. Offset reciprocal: 8.6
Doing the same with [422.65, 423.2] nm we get 7.4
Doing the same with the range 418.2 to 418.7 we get 5.0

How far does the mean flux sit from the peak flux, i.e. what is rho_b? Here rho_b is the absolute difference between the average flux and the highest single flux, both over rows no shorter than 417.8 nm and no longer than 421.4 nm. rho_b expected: 2.14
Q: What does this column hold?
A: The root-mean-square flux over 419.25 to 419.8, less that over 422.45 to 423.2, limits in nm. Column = 2.5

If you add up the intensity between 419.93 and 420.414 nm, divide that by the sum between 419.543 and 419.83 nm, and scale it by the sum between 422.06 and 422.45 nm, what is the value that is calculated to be 105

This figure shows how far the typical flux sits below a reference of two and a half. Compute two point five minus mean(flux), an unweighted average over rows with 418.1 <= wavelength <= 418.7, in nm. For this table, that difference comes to -14.7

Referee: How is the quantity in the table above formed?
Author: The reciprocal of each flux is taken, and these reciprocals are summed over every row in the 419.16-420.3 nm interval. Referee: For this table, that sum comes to 0.720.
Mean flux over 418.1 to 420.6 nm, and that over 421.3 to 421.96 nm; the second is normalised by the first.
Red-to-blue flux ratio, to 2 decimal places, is 0.99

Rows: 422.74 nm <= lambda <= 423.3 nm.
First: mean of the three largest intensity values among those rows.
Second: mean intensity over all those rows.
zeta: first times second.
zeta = 218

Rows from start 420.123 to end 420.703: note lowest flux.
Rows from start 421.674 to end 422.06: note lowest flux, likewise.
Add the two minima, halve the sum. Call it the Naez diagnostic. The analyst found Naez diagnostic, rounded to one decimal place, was 15.1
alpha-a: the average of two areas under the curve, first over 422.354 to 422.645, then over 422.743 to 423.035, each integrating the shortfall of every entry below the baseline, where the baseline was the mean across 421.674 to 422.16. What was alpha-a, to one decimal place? 0.5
